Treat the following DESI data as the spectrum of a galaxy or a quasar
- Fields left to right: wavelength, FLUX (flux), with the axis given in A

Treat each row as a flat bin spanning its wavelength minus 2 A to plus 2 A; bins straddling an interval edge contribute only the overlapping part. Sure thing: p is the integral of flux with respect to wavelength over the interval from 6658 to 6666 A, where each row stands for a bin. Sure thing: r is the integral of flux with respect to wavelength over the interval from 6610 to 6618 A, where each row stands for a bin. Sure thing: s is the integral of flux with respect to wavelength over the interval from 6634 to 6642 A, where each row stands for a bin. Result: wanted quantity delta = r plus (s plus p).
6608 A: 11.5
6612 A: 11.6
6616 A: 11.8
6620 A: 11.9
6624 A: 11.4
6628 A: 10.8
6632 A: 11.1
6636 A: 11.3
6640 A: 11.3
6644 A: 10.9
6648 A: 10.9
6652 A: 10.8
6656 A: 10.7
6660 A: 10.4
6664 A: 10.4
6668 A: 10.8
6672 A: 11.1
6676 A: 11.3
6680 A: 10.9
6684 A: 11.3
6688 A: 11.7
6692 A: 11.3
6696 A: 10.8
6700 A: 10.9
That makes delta 267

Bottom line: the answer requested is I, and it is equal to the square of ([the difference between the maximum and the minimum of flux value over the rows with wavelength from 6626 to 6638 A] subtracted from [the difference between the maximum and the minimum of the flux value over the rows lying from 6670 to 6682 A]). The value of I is 0.010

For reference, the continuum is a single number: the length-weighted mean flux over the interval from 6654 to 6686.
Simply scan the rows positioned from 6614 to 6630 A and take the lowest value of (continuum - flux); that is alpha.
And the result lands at -1.04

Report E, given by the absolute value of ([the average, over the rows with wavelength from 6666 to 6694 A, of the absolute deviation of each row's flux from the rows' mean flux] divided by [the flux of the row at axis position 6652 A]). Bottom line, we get 0.0212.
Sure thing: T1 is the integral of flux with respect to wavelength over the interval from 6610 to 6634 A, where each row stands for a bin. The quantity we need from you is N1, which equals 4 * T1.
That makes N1 1098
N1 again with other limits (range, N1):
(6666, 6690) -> 1074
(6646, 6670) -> 1024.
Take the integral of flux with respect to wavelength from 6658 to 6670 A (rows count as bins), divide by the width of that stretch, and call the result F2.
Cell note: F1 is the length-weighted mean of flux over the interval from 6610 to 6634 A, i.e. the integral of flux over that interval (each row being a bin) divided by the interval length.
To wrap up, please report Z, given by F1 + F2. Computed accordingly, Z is 22.0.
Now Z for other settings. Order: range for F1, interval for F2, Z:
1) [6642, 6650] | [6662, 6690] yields 22.0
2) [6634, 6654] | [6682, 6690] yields 22.5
